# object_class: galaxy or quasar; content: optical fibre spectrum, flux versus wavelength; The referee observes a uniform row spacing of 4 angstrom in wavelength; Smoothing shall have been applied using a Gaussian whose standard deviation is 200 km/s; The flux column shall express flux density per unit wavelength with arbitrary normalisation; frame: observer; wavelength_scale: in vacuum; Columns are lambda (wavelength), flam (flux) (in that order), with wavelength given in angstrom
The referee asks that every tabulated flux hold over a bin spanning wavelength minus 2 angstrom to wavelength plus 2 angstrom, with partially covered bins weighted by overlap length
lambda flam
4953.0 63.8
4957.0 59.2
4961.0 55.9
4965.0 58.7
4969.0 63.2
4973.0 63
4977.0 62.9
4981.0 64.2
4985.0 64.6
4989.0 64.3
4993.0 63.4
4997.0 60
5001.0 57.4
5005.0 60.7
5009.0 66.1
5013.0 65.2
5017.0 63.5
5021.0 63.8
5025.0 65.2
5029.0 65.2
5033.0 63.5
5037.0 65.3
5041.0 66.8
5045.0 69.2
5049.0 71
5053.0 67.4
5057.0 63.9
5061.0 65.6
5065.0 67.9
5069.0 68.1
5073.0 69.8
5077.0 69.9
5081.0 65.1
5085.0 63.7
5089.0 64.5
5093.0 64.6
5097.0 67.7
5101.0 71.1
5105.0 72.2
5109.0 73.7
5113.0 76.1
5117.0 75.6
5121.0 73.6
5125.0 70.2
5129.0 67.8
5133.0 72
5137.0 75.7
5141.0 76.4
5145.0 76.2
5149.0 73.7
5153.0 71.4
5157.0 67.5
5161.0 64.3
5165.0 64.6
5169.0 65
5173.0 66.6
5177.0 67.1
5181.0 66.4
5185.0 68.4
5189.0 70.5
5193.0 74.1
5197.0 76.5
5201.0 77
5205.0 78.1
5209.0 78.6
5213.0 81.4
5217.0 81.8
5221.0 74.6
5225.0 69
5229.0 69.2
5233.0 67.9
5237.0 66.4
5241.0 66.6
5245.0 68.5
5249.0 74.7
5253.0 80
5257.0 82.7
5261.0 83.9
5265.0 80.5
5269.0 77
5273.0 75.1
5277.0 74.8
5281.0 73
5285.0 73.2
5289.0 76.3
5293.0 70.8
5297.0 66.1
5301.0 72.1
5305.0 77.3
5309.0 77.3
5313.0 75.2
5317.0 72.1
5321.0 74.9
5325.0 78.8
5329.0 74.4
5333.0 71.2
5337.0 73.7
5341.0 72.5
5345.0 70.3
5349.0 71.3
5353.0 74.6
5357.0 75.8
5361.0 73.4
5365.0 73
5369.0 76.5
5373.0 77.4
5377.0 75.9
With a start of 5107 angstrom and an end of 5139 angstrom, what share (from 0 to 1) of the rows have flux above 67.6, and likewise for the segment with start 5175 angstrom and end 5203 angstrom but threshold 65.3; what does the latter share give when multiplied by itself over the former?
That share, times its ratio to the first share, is 1.0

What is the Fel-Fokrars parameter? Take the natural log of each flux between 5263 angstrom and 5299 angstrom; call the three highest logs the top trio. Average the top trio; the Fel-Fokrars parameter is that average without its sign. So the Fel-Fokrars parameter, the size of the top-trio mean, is 4.36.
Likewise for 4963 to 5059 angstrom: 4.24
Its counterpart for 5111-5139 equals 4.33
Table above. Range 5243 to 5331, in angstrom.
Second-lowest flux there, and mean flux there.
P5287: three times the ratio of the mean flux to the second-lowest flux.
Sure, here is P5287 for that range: 3.30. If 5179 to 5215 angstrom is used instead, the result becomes 3.27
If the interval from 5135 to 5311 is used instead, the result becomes 3.40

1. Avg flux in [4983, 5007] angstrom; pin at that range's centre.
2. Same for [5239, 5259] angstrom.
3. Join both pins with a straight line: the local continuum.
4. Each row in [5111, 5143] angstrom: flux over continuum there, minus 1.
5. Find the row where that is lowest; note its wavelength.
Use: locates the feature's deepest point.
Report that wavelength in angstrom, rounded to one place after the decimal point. 5129.0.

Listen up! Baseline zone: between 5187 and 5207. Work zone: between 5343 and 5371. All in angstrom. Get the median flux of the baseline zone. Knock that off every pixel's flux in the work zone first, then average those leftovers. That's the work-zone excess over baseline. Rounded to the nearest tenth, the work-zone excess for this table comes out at -2.9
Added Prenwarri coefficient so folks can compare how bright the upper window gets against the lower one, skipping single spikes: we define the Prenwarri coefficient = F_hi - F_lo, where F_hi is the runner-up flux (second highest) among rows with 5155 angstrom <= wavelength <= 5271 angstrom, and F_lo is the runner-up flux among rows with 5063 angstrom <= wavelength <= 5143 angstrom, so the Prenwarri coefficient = 6.6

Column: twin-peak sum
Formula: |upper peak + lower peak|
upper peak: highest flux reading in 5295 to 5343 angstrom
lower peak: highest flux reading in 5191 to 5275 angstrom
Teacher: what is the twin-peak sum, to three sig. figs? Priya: 163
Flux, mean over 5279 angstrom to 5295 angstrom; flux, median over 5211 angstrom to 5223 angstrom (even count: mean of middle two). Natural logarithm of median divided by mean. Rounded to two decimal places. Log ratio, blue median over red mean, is 0.10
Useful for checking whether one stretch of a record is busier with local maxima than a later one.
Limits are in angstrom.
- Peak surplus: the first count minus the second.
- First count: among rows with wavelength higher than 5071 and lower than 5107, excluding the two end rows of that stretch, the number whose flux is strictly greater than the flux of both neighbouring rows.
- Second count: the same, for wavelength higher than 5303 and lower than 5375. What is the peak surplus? -2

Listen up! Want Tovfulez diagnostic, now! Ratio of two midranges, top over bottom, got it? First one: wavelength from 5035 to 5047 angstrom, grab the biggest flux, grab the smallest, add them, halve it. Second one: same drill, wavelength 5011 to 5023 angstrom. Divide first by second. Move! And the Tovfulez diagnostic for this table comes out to 1.05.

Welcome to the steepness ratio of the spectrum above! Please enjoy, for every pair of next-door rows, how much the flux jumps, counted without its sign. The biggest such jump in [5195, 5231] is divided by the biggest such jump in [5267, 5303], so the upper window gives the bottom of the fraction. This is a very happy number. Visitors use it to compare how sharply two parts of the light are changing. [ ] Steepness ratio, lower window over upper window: 1.20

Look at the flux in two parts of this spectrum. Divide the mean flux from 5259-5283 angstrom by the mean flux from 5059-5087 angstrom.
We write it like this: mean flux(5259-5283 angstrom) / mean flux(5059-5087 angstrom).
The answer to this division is 1.15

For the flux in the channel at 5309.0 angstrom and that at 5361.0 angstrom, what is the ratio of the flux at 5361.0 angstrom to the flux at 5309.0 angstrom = 0.95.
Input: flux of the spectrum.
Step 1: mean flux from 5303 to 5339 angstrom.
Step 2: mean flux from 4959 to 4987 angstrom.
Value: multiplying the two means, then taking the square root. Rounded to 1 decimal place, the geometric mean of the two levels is 68.1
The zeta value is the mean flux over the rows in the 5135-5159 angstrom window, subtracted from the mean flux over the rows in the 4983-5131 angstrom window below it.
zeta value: -6.6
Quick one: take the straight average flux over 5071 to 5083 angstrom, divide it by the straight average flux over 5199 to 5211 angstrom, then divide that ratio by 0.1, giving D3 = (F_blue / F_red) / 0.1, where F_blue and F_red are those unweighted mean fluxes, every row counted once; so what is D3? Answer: 8.8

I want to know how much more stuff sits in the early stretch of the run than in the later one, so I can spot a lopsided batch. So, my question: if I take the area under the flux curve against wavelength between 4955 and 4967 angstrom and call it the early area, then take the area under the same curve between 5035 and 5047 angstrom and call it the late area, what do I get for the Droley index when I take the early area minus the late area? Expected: -110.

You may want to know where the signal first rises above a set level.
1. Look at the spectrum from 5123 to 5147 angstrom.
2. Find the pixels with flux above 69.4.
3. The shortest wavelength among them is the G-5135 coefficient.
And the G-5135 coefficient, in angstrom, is 5125.0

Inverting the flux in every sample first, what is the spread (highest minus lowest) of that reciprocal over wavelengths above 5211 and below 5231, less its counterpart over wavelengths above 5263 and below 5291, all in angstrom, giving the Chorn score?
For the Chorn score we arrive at 0.0010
